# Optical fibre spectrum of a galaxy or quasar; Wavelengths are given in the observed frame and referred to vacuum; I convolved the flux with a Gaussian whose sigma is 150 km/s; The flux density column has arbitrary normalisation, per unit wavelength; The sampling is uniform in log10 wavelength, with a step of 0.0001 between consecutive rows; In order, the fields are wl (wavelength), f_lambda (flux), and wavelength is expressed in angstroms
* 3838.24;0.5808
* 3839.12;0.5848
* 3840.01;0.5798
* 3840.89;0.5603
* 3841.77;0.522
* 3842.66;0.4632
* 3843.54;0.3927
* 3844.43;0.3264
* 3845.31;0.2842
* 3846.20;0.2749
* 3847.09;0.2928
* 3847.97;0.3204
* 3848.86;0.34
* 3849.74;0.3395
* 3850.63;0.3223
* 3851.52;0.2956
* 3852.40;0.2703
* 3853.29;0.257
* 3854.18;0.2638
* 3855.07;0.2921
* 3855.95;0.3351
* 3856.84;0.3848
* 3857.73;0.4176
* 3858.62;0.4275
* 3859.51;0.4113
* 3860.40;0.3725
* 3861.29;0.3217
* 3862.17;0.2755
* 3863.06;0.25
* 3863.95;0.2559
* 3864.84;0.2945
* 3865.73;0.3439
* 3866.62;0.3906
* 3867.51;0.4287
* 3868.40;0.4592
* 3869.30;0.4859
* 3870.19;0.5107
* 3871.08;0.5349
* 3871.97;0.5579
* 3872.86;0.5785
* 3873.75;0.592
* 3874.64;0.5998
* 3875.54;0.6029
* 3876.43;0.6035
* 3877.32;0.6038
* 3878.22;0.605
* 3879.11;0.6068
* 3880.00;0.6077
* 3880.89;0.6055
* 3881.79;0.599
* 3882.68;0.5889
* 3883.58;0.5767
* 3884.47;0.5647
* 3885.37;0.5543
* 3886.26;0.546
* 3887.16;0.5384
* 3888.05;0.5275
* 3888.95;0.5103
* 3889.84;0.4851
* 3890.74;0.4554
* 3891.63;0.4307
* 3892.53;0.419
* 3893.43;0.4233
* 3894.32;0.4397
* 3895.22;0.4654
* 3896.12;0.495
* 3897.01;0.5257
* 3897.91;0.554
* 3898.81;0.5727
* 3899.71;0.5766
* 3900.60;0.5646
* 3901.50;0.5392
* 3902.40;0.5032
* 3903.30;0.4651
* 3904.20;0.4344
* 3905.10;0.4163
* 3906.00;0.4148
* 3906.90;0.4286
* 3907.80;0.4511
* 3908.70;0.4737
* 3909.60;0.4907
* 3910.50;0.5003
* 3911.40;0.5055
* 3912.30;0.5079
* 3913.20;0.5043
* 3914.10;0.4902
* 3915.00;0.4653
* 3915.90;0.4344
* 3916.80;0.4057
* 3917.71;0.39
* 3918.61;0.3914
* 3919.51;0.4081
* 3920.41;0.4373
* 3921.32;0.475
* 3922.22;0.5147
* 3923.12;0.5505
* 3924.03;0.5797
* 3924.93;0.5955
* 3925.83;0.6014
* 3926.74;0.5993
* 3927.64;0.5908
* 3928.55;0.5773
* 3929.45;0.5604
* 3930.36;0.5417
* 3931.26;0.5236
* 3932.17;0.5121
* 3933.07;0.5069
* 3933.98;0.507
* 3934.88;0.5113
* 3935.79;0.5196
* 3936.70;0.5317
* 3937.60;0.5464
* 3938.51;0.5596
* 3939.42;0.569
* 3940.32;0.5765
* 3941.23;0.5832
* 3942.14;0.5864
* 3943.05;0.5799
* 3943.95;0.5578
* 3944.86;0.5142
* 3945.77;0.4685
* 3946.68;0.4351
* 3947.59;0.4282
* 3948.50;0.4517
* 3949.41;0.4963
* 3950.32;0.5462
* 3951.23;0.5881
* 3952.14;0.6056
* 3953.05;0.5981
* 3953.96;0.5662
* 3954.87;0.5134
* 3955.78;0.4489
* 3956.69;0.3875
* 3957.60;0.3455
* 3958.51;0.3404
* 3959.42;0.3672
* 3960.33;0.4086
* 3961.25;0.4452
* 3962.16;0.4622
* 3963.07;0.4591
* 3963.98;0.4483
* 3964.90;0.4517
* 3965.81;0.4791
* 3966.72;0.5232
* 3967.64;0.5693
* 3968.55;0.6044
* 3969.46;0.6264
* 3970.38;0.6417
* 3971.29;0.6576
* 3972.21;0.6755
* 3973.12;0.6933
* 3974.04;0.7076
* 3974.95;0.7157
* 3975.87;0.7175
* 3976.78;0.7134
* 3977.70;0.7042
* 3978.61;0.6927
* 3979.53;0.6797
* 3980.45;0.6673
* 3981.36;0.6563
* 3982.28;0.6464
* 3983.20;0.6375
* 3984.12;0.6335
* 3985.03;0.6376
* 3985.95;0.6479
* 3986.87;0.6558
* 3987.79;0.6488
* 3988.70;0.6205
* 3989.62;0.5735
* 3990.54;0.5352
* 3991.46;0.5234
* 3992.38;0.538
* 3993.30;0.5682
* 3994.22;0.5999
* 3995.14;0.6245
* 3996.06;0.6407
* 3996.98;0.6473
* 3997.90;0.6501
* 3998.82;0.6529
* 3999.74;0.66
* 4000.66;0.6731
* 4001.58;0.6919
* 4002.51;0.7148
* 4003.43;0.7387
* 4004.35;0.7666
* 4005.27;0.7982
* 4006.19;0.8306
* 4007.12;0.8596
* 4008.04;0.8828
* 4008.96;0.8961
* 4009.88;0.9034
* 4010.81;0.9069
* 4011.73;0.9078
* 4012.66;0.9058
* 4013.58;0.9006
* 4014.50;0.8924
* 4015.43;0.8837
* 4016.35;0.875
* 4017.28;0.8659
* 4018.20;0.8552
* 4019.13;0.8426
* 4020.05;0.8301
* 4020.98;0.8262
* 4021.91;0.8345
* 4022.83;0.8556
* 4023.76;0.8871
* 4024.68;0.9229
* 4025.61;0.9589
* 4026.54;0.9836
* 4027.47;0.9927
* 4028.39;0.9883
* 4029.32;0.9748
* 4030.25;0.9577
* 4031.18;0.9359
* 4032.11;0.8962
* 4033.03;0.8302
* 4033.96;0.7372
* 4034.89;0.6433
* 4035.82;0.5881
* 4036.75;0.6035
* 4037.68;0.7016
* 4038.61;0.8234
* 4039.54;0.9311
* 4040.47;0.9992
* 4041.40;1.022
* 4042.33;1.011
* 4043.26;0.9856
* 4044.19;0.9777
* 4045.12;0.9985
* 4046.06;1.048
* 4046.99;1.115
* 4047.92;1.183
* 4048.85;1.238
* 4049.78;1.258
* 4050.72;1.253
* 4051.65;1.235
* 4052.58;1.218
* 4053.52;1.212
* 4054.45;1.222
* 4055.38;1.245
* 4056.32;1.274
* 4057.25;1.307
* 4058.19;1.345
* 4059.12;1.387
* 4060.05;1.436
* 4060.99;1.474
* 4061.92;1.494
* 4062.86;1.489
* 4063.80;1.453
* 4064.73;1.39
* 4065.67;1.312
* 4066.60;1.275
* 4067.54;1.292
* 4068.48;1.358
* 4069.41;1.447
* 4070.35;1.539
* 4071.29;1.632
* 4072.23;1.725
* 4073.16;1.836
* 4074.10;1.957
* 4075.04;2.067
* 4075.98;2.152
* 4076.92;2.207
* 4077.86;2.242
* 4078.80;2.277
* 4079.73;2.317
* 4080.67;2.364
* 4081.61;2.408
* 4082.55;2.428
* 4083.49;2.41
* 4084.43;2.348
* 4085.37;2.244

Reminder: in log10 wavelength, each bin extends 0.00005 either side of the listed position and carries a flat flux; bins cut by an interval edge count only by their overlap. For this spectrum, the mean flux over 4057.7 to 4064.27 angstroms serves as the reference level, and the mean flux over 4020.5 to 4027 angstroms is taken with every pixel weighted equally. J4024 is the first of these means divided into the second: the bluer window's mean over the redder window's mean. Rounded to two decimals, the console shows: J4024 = 0.62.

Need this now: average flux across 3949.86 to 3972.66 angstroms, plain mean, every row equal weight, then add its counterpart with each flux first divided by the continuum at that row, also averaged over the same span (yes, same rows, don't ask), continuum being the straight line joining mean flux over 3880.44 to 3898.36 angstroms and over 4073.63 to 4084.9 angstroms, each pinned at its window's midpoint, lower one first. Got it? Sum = 0.9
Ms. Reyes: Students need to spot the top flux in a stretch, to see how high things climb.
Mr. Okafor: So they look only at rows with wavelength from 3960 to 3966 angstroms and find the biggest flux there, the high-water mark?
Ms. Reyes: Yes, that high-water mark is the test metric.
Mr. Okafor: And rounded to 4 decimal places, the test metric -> 0.4791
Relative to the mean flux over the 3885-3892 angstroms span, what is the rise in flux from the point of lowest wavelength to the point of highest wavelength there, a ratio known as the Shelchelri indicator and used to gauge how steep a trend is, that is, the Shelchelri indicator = -0.24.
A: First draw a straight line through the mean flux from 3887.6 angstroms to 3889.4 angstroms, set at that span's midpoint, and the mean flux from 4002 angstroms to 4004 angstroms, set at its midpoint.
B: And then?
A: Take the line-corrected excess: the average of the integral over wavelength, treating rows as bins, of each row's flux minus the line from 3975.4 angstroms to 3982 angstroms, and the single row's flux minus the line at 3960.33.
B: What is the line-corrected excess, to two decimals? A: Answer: -0.10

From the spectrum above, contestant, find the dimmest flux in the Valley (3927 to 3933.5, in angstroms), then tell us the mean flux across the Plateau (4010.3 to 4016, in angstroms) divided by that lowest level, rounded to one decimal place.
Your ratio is 1.8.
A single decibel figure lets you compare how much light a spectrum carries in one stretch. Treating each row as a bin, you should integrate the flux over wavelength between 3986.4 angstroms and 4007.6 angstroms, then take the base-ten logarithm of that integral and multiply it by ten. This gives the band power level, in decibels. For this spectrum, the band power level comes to 11.5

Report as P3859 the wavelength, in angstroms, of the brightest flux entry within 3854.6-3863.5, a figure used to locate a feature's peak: 3858.62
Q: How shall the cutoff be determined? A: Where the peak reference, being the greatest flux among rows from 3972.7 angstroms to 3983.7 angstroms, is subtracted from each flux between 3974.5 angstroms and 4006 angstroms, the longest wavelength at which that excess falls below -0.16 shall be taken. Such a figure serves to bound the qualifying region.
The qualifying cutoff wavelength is 3992.38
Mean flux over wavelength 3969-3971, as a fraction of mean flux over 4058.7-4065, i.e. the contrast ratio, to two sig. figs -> 0.44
